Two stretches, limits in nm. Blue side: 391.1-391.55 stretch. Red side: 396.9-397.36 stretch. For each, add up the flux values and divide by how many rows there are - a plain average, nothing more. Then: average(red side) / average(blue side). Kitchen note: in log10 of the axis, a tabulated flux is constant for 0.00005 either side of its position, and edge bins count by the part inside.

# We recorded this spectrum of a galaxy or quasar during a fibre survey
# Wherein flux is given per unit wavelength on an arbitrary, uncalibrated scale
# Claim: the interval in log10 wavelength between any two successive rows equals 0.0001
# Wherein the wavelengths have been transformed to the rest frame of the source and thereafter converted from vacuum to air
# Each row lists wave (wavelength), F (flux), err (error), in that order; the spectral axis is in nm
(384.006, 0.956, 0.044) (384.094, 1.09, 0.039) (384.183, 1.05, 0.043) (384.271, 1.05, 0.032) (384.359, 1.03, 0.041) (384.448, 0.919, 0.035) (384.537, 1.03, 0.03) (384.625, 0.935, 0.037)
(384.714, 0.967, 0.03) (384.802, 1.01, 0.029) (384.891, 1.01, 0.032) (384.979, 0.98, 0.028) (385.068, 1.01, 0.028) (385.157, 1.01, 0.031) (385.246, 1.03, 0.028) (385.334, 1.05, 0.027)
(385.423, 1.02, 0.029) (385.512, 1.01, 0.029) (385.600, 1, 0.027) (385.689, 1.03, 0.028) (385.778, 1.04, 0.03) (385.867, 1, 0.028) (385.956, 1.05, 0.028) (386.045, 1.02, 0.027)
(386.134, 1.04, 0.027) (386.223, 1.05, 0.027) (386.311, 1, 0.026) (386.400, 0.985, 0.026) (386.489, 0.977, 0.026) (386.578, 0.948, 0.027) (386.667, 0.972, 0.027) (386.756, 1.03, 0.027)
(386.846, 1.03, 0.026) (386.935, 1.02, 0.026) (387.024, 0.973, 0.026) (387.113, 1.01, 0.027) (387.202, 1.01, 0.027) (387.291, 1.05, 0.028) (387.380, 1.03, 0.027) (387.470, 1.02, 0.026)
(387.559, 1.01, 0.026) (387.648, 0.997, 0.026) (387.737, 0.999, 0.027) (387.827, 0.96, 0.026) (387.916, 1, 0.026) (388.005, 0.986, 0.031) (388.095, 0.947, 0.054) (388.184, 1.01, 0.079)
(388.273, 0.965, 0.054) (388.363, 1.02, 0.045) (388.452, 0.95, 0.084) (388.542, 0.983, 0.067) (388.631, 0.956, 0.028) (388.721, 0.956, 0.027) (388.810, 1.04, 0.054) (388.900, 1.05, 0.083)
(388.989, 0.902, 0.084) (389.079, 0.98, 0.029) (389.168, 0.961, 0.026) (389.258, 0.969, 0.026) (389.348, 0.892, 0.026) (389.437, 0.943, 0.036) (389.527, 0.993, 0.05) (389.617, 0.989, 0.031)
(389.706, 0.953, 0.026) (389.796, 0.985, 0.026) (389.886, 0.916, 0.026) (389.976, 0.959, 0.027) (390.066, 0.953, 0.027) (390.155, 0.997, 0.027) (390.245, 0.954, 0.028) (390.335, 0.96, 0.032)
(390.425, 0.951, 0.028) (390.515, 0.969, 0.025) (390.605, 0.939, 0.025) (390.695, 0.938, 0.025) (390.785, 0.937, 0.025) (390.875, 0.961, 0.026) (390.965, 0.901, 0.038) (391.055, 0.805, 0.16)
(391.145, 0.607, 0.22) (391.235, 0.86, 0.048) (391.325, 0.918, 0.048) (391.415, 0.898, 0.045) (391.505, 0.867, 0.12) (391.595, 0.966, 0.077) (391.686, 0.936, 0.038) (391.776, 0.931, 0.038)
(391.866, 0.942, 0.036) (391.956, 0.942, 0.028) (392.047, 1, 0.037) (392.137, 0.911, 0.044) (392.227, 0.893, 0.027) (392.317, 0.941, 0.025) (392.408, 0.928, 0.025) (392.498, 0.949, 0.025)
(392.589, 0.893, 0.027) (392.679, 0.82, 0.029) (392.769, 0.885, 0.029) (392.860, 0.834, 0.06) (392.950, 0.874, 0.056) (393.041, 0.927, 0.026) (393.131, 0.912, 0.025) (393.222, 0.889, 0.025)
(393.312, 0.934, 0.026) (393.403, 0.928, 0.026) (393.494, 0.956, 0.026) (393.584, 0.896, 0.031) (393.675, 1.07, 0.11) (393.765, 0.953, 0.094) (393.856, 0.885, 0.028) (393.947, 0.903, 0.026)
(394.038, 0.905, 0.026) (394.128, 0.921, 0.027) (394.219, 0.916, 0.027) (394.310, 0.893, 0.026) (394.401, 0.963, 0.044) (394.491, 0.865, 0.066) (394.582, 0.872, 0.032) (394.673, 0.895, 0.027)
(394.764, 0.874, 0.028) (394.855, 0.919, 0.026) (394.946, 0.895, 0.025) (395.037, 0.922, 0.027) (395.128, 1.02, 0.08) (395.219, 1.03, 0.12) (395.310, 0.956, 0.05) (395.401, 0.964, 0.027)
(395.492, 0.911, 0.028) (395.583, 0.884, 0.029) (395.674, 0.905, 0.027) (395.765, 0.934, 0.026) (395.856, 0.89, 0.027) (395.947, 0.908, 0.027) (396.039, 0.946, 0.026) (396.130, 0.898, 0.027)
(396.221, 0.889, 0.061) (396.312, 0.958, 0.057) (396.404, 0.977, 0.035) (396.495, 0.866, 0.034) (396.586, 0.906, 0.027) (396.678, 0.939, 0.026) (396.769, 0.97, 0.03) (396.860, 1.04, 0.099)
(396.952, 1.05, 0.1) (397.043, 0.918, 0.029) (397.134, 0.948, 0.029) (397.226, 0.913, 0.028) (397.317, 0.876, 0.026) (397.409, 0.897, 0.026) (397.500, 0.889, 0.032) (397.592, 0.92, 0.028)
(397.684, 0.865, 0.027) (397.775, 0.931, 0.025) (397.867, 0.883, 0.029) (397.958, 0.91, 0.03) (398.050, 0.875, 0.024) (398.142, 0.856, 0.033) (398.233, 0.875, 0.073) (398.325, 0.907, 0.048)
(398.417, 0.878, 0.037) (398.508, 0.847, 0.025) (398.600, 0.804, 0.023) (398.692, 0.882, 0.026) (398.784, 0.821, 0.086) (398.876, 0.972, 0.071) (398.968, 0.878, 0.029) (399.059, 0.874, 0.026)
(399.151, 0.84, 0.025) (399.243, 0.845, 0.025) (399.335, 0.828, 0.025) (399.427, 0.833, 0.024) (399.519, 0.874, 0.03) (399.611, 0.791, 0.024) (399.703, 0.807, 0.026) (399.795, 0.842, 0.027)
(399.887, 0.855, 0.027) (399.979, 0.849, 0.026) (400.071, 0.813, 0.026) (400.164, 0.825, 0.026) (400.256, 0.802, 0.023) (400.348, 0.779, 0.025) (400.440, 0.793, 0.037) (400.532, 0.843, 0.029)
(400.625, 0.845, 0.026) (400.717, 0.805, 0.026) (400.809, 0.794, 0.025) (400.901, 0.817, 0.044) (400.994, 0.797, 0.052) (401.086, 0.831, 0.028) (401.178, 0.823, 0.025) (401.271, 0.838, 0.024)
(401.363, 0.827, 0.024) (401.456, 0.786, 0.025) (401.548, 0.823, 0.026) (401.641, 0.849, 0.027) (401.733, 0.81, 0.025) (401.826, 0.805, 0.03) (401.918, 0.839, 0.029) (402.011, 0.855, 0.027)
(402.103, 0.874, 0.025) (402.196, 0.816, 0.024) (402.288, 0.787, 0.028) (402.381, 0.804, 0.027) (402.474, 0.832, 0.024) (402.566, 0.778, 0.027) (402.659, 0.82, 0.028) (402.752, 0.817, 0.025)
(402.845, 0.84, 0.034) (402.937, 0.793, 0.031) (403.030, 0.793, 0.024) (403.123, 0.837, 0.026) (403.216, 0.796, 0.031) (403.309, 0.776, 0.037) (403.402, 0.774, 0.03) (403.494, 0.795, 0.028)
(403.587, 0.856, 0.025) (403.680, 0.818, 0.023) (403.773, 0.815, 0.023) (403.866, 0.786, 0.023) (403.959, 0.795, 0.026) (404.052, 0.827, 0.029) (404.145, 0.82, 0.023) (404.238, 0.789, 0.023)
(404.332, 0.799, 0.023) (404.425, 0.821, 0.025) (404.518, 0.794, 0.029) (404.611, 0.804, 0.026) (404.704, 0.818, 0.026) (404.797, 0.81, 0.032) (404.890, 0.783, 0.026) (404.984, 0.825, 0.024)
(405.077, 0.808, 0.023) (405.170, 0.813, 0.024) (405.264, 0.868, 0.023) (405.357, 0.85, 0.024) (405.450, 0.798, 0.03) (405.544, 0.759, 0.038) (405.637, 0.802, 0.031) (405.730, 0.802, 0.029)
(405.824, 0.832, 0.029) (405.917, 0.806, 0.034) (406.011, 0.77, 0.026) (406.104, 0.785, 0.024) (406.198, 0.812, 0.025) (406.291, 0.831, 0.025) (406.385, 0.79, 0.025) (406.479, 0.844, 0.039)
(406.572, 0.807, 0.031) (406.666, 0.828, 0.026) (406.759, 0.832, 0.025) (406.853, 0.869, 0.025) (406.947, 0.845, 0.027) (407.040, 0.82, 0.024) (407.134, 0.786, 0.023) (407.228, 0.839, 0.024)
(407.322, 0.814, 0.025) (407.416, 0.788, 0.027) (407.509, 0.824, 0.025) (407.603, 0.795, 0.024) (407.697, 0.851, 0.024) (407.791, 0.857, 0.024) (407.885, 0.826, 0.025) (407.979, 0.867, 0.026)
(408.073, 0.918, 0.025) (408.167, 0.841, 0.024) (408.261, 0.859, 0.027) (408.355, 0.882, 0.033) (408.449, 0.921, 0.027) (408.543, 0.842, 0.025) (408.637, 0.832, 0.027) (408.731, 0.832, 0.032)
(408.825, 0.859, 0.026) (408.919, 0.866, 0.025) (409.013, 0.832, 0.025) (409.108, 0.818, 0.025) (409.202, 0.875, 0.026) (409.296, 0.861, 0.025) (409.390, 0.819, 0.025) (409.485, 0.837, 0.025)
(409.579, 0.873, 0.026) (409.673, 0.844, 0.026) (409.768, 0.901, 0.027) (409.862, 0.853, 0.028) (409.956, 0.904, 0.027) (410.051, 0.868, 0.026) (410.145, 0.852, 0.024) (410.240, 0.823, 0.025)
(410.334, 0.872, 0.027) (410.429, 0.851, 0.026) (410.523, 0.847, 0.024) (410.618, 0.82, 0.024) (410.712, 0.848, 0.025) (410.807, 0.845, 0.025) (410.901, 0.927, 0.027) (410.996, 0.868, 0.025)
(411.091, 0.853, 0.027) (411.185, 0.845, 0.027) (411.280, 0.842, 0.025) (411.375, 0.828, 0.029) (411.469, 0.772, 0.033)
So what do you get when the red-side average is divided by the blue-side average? 1.13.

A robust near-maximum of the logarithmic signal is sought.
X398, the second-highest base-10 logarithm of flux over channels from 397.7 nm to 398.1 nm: -0.041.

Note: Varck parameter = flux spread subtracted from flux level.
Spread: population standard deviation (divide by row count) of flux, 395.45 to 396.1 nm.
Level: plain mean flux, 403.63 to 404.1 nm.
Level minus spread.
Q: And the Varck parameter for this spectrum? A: 0.79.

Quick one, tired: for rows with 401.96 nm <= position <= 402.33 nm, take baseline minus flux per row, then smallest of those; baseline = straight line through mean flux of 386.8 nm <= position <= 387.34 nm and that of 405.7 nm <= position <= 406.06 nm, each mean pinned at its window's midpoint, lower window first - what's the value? -0.029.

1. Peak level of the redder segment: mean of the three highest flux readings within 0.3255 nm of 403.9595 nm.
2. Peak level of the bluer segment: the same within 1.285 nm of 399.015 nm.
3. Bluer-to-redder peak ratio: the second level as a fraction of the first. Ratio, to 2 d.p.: 1.14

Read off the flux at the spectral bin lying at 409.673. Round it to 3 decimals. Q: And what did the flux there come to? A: 0.844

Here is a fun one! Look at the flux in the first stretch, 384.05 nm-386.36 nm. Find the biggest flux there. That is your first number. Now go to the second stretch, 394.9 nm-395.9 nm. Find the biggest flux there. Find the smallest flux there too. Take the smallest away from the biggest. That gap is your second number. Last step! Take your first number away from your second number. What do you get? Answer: -0.94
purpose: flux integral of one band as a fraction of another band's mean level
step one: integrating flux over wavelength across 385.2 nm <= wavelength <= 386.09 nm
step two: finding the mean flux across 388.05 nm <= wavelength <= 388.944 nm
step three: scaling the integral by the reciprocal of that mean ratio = 0.92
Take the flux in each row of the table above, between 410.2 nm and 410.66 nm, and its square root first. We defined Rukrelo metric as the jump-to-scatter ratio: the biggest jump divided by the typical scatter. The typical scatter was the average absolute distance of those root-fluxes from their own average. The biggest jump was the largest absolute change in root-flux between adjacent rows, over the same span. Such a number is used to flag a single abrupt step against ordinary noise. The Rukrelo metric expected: 2.89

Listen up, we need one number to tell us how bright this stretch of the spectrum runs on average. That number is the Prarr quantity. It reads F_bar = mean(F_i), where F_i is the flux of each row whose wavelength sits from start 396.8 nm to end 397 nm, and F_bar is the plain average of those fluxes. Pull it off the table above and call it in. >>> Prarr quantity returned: 1.04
